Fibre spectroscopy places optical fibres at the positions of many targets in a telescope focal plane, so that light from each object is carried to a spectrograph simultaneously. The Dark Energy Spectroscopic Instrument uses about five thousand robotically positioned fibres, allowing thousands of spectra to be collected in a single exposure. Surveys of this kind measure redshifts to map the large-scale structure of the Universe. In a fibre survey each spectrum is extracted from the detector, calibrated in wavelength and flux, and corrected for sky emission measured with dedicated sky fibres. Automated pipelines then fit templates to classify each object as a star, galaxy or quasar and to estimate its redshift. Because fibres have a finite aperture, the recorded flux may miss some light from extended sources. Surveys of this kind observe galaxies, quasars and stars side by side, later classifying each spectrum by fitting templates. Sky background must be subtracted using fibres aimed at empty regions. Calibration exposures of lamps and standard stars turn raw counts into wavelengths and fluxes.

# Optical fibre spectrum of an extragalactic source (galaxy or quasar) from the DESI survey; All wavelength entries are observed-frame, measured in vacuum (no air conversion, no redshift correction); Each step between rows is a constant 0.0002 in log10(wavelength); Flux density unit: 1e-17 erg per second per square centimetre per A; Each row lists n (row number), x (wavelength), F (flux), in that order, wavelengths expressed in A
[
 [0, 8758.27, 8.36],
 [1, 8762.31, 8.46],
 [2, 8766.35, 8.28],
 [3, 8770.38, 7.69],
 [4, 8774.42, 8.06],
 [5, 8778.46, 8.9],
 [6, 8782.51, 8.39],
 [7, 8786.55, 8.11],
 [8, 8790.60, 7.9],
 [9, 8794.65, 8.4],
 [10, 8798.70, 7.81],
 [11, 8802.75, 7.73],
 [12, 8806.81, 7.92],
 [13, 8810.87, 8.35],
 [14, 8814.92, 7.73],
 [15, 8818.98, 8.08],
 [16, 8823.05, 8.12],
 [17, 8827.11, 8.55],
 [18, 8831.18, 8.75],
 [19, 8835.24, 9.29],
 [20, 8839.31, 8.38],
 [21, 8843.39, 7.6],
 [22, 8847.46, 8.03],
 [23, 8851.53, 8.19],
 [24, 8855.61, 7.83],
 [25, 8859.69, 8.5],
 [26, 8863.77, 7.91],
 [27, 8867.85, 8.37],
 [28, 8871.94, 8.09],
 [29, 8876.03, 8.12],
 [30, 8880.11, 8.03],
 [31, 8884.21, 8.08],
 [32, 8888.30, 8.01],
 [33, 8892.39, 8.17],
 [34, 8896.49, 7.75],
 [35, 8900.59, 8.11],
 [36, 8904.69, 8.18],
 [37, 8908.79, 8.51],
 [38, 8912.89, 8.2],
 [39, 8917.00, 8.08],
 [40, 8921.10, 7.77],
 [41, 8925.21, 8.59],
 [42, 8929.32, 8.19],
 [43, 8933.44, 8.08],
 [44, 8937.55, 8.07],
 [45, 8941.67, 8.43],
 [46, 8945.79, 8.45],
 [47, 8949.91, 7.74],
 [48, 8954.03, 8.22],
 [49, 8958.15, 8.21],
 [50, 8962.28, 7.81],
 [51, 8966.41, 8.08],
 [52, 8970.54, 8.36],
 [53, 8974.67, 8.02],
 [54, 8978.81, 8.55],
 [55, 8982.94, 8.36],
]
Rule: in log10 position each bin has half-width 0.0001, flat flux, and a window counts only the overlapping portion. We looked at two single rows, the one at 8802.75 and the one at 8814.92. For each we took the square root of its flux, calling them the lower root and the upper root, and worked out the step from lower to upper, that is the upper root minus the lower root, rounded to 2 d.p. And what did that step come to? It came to 0.00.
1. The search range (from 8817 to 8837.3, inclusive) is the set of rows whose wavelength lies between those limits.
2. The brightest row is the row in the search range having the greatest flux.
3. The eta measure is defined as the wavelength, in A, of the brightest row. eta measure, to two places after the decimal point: 8835.24 A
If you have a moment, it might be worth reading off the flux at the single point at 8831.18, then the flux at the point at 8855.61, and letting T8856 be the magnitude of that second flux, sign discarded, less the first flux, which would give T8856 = -0.92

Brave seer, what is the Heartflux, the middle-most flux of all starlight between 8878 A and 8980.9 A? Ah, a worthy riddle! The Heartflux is 8.11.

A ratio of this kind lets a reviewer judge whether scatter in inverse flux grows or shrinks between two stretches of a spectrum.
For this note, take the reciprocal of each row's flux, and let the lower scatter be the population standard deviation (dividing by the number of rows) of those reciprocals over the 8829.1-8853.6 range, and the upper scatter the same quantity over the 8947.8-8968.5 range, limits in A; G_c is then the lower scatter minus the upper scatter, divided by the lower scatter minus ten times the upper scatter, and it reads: -0.18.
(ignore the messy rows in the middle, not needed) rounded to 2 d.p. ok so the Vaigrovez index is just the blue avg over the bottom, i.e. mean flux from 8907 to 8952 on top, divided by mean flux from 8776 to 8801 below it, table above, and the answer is 0.99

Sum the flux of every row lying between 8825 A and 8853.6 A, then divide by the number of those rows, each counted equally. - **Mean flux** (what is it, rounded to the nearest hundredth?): 8.40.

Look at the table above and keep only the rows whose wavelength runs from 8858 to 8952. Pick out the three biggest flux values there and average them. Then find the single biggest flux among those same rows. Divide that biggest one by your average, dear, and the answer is 1.01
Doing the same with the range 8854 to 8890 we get 1.02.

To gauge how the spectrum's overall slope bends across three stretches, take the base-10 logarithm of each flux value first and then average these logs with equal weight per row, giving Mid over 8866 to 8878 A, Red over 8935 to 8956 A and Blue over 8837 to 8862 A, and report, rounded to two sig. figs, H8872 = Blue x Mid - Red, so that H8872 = -0.084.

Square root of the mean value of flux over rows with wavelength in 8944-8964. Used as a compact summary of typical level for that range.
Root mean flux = 2.84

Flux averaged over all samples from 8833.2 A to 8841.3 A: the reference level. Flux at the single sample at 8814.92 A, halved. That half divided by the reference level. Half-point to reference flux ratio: 0.437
